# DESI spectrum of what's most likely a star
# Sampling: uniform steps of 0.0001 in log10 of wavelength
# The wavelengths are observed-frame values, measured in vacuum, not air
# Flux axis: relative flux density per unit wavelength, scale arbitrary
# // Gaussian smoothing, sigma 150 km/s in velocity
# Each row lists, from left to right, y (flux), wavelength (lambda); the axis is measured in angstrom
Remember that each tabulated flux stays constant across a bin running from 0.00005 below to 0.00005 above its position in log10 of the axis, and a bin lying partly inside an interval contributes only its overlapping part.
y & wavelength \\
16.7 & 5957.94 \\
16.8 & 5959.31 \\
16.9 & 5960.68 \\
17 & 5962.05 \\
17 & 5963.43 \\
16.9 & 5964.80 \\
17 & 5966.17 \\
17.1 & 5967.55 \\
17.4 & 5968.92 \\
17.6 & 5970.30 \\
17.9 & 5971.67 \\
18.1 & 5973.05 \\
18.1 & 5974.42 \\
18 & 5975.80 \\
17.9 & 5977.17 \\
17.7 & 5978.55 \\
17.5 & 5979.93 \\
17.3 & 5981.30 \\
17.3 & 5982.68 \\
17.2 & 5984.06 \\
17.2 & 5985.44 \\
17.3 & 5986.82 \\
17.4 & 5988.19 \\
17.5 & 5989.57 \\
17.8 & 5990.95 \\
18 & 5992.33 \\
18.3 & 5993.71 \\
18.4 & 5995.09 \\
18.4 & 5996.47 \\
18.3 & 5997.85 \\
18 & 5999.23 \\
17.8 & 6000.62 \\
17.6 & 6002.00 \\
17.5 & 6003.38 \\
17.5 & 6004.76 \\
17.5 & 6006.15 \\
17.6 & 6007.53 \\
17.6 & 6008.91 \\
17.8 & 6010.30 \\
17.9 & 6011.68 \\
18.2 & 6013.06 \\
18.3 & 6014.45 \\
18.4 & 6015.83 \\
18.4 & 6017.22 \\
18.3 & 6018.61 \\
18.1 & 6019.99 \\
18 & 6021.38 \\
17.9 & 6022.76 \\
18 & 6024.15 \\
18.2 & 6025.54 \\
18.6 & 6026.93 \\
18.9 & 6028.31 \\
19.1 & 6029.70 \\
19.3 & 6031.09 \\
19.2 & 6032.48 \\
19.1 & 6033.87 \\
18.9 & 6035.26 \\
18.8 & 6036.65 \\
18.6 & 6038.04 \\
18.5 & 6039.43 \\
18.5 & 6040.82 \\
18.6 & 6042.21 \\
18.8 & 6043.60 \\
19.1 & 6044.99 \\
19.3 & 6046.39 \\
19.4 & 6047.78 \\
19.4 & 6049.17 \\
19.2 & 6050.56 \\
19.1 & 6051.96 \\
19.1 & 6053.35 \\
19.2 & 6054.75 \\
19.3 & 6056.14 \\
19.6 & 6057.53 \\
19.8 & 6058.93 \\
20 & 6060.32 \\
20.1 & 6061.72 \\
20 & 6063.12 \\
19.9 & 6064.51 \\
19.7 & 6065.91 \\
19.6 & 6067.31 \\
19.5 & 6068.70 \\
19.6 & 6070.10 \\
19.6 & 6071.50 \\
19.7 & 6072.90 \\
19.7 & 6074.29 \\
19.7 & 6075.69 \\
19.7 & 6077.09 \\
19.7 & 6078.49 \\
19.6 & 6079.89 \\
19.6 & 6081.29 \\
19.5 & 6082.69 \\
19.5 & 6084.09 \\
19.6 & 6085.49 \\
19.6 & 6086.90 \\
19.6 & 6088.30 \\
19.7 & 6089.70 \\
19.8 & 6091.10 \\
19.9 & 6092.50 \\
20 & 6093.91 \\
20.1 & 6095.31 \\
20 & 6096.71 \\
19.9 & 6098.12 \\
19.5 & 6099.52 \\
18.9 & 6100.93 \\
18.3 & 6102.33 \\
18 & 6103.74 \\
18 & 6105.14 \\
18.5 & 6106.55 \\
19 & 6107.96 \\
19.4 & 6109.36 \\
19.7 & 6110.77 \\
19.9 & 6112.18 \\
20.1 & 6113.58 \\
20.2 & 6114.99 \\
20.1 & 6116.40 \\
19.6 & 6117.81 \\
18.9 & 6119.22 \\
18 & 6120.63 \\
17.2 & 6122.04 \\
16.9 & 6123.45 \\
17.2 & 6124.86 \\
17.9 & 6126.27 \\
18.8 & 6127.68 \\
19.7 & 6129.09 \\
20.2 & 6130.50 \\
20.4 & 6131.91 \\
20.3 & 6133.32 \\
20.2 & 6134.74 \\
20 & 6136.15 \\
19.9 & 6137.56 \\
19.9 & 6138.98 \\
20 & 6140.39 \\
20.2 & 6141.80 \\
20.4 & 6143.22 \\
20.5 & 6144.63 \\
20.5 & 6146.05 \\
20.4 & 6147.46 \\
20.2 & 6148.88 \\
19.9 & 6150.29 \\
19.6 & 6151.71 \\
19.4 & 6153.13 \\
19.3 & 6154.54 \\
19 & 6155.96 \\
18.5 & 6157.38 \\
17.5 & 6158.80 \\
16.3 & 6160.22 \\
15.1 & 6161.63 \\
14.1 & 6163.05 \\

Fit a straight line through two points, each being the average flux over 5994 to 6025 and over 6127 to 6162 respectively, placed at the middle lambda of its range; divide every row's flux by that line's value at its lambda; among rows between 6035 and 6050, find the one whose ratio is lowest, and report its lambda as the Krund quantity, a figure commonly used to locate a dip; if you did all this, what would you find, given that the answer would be 6040.82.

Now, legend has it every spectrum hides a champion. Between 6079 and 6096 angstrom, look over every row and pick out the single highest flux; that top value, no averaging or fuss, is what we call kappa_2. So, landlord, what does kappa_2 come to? 20.1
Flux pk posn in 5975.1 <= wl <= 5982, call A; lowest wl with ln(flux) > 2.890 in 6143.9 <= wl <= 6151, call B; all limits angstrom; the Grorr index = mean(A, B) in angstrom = 6060.2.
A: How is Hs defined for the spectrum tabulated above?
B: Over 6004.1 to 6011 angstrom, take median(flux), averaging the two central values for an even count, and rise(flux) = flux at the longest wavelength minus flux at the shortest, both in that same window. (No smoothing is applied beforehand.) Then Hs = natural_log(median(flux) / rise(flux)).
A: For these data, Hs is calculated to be 4.1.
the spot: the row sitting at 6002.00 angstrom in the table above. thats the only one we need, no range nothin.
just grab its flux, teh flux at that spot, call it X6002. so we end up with 17.6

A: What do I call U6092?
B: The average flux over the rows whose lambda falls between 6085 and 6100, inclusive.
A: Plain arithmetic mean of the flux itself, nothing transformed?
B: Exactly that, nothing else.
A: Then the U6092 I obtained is 19.8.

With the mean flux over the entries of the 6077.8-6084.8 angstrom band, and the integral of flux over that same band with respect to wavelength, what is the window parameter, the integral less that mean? 118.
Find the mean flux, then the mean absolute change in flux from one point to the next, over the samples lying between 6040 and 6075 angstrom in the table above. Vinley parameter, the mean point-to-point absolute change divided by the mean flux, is 0.0064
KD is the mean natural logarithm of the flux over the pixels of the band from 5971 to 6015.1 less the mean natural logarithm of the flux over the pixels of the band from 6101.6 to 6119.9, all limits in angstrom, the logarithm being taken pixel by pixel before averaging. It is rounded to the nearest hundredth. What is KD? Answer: -0.08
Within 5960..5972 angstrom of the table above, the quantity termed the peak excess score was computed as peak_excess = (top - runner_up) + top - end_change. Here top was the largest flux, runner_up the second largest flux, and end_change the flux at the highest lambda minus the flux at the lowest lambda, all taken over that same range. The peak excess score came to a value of 17.2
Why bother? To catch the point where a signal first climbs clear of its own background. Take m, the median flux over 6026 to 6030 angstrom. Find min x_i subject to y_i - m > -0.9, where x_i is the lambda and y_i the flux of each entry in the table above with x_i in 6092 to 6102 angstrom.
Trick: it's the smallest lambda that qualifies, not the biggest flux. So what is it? 6092.50 angstrom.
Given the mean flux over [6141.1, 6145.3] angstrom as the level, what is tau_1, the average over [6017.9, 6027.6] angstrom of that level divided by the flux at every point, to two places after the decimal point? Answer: 1.12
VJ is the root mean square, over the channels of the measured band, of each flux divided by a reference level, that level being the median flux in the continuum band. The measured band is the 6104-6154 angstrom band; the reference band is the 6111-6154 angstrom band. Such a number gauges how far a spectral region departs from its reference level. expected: 0.98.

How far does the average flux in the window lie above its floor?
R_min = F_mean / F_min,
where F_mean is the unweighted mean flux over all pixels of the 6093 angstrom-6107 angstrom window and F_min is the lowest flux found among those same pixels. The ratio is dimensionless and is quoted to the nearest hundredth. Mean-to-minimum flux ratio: 1.06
